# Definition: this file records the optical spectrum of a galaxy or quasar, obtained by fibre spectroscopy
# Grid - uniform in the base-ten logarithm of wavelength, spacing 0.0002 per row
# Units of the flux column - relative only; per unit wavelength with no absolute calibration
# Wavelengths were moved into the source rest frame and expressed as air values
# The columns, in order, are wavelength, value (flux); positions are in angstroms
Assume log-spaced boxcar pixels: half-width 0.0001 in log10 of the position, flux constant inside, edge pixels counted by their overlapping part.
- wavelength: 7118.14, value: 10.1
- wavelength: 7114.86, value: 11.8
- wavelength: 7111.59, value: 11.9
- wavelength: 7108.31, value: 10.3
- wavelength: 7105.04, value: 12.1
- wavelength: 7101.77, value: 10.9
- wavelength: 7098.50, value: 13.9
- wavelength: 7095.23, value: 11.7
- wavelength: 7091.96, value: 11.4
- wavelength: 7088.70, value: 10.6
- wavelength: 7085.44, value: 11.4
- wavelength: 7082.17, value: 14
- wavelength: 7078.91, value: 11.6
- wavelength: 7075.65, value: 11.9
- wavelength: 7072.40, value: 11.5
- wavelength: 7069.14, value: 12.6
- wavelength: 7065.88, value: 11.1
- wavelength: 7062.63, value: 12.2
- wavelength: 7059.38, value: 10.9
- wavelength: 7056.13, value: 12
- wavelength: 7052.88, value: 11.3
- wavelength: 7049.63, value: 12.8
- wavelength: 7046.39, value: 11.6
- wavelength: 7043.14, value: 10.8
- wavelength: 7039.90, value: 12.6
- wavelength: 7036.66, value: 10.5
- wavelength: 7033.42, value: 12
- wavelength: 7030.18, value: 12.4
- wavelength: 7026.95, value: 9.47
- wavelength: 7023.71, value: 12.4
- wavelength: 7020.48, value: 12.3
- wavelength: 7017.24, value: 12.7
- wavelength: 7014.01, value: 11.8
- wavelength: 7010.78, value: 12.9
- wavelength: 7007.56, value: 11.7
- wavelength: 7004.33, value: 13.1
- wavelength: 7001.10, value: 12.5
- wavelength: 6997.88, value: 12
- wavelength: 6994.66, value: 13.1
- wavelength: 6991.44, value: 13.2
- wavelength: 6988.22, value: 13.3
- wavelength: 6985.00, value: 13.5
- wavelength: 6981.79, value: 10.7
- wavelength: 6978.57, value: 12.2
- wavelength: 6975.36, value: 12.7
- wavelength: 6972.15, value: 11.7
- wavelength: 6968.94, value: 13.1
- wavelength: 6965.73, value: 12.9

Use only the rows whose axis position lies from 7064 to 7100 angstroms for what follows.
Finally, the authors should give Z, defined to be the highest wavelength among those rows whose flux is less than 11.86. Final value 7095.23 angstroms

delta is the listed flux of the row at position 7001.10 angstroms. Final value 12.5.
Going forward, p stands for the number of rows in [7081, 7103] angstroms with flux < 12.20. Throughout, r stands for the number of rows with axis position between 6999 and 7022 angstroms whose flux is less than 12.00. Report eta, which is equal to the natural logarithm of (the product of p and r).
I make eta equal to 2.30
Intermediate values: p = 5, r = 2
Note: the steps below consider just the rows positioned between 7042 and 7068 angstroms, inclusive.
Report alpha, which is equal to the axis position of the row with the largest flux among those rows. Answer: 7049.63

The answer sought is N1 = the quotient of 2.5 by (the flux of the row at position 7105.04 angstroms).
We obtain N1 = 0.207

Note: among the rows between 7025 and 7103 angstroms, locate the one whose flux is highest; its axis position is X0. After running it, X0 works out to 7082.17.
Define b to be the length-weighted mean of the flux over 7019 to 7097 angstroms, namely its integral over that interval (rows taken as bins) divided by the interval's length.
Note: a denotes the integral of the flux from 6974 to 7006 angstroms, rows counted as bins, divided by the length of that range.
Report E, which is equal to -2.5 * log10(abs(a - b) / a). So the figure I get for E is 2.9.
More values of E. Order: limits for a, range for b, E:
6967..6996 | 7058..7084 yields 3.3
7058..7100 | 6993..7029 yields 4.1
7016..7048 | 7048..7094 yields 4.8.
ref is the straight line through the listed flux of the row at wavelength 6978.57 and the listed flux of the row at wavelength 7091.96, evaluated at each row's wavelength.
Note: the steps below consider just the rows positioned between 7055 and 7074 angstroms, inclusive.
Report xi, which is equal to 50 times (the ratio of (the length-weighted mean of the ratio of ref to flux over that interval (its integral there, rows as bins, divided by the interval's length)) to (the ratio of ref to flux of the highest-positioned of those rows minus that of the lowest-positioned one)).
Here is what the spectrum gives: 1540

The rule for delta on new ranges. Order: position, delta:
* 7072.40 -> 11.5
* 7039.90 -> 12.6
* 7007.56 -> 11.7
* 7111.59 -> 11.9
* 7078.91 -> 11.6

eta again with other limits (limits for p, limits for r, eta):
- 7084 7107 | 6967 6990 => 2.48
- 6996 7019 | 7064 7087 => 2.71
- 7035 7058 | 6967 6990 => 2.30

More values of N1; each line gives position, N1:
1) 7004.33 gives 0.191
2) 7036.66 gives 0.238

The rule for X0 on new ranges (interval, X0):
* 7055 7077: 7069.14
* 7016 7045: 7017.24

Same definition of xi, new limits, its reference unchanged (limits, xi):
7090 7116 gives -1021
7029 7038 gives 303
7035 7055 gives -567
